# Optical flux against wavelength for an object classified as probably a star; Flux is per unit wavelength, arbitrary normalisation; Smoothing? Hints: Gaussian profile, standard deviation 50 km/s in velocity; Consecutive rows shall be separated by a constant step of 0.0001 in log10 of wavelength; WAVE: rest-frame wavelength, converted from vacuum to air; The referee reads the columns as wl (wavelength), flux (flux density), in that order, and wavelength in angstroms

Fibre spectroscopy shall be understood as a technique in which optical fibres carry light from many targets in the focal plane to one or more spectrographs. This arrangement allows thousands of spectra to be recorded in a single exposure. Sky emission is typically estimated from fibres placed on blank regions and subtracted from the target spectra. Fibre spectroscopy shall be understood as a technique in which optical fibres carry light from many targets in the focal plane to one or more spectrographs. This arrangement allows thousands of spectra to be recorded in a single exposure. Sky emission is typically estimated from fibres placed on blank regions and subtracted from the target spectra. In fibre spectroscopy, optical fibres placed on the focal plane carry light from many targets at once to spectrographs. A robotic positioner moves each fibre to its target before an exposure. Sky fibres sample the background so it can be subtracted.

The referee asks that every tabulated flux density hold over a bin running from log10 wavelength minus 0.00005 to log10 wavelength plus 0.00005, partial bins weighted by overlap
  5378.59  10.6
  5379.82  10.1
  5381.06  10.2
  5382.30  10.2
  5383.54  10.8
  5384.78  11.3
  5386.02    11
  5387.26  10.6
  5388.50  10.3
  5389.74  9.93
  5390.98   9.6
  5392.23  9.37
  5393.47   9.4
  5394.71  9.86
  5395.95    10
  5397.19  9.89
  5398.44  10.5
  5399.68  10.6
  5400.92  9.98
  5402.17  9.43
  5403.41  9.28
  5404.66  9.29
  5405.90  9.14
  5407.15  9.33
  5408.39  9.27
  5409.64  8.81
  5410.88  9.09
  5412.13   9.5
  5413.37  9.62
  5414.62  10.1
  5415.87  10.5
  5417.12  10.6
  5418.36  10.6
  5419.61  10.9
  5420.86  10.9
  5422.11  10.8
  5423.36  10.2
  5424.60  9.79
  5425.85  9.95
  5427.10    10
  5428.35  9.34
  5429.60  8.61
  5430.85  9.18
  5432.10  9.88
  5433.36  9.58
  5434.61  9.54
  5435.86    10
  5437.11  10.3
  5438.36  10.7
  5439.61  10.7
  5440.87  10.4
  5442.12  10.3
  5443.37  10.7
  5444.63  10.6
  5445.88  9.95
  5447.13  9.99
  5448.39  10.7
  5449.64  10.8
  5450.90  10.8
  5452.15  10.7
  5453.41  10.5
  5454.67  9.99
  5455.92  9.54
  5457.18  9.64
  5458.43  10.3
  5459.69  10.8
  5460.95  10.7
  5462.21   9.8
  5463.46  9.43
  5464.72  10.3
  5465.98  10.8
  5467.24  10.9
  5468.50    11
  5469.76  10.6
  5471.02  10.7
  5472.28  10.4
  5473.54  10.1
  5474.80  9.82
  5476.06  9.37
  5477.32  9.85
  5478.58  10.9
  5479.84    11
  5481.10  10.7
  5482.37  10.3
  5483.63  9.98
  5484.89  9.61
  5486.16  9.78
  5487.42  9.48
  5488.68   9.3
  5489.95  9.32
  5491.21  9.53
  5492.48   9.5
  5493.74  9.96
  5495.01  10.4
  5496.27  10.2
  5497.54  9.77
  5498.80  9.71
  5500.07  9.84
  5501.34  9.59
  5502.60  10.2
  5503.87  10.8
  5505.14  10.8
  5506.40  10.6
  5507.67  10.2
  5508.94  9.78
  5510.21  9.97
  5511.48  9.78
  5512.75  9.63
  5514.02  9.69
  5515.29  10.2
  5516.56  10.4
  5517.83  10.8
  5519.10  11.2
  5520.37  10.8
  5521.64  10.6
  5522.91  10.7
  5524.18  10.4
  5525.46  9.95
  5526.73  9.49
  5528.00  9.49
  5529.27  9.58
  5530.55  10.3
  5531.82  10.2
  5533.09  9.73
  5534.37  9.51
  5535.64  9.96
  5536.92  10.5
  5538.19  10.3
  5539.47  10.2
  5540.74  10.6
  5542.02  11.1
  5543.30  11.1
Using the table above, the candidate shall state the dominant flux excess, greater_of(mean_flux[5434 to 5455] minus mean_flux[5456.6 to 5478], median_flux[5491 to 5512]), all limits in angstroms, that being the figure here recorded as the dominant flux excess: 10.0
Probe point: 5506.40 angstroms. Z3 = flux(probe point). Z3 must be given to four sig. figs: 10.60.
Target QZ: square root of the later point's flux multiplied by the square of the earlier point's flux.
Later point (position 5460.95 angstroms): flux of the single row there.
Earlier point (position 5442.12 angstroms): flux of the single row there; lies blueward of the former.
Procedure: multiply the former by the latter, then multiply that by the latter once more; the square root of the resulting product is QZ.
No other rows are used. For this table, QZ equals 34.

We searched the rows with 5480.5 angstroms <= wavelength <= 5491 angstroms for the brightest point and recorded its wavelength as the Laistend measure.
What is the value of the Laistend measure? 5481.10 angstroms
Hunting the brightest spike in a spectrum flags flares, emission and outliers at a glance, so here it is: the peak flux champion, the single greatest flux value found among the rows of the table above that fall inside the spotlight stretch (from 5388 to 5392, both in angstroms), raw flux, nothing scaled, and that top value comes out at 10.3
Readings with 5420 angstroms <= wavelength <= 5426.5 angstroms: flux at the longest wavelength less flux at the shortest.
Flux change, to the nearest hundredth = -0.95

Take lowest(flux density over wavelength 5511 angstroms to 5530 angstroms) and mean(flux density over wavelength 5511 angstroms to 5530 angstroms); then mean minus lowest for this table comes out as 0.69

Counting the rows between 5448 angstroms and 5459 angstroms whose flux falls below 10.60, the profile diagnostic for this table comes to 5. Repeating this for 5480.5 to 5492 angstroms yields 8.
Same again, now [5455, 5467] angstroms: 6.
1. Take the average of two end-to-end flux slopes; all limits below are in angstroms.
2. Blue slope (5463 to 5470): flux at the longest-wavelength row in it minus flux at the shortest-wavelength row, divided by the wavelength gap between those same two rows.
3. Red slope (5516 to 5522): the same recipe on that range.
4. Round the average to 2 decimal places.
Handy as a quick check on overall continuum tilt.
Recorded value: 0.11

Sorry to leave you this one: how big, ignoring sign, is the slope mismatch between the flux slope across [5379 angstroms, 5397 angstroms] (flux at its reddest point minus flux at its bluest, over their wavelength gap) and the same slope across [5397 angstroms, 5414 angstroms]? 0.01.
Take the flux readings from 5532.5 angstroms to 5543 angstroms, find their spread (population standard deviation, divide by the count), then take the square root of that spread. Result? 0.690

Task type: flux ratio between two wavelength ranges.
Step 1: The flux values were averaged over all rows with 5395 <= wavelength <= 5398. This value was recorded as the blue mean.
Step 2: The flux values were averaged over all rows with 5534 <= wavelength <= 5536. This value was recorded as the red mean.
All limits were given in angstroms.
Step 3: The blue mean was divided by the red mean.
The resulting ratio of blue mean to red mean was 1.02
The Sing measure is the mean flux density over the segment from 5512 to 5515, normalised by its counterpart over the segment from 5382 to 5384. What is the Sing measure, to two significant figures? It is 0.92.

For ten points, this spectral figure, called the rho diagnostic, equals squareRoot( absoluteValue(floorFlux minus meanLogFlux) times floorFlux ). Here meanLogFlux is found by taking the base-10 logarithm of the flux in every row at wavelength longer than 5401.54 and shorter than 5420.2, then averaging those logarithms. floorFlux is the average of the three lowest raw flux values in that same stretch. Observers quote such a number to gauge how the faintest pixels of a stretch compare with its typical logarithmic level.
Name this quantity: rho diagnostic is 8.5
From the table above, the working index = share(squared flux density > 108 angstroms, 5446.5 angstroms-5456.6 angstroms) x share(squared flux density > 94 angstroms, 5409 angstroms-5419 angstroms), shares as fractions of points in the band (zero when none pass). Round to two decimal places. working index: 0.31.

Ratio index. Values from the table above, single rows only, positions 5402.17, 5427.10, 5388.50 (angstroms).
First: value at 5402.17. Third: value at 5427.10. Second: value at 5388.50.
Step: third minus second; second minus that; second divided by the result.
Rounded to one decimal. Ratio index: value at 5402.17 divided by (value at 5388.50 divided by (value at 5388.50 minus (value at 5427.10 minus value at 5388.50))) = 9.7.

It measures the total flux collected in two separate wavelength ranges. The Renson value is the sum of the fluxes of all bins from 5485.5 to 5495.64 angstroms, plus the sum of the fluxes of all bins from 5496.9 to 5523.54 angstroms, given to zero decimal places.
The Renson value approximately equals 292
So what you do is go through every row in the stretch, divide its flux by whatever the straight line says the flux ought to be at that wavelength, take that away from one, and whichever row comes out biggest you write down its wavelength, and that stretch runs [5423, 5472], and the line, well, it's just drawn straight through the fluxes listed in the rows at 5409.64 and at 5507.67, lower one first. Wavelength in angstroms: 5429.60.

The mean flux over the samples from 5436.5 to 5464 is 10.3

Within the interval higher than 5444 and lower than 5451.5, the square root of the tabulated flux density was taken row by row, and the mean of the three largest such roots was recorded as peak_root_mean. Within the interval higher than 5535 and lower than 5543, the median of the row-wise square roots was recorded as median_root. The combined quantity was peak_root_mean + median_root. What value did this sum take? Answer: 6.51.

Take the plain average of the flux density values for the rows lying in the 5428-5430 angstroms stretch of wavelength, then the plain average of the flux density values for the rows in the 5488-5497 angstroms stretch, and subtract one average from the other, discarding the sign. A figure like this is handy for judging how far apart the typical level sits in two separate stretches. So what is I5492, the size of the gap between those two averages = 0.77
